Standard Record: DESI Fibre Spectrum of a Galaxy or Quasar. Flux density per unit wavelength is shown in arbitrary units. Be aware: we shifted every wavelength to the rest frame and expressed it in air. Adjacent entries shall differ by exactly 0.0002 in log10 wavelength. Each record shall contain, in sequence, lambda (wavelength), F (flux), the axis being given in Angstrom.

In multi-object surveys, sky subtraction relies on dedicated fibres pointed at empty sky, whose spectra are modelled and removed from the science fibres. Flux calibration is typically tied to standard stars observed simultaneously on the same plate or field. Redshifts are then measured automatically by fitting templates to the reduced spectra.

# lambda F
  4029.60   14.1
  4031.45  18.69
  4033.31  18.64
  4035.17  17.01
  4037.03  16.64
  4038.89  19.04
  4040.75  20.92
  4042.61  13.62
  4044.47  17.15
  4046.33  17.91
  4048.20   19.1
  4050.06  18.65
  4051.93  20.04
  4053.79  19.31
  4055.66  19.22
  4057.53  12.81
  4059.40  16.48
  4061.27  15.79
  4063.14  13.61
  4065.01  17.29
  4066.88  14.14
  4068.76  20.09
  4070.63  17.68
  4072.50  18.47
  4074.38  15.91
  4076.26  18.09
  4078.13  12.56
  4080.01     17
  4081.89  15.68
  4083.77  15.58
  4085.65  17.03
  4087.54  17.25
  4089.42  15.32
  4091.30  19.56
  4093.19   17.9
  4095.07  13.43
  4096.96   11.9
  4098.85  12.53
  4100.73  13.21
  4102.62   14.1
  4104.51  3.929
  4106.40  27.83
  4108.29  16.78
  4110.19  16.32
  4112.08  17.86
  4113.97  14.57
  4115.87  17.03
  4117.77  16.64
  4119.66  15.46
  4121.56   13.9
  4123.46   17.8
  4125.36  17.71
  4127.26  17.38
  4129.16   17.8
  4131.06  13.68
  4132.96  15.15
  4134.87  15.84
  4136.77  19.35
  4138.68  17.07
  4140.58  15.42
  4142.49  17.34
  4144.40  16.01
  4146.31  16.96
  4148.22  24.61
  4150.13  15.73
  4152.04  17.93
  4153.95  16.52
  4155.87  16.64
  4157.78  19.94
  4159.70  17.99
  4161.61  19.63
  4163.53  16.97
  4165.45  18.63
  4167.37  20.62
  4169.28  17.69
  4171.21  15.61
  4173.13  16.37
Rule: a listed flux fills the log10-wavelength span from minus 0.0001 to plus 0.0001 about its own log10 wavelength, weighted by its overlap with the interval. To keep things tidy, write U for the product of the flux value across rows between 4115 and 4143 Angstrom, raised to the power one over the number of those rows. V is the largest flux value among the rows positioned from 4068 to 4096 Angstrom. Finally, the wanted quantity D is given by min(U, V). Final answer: 16.4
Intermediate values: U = 16.4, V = 20.09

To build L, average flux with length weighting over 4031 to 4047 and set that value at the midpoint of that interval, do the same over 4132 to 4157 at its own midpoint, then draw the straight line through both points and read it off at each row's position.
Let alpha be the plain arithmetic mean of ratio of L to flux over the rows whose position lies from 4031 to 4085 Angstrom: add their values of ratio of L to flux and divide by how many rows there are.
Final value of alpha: 1.05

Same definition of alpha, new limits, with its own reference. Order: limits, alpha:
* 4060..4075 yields 1.07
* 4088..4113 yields 1.38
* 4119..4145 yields 1.07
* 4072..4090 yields 1.09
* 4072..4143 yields 1.18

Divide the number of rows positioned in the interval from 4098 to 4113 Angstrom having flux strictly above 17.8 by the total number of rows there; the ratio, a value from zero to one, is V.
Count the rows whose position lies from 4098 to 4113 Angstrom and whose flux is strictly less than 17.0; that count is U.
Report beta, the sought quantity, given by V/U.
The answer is 0.042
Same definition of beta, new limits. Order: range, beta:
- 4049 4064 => 0.125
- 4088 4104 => 0.042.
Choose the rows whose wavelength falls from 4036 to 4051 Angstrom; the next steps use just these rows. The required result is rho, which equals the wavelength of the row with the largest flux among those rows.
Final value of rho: 4040.75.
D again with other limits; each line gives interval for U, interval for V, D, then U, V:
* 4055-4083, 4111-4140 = 16.2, 16.2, 19.35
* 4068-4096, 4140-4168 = 16.6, 16.6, 24.61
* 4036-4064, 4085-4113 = 17.2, 17.2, 27.83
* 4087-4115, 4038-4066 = 14.5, 14.5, 20.92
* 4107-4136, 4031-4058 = 16.2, 16.2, 20.92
